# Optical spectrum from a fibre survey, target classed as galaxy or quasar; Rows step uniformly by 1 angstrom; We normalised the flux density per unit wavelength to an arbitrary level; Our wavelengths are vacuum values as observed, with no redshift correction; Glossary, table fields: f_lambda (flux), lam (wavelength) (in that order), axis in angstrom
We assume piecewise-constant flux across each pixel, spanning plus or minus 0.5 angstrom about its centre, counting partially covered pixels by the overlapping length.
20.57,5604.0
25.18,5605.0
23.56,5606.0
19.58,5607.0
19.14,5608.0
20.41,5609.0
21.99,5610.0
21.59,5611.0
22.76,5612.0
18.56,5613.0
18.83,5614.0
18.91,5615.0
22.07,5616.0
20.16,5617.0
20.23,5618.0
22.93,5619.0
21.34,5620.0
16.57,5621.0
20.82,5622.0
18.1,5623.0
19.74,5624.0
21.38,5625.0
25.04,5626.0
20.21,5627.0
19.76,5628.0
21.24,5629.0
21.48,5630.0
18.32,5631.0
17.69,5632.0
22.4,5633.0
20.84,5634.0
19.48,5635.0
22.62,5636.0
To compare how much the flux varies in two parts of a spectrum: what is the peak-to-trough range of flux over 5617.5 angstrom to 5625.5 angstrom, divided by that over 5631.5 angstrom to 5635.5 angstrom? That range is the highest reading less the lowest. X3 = 1.35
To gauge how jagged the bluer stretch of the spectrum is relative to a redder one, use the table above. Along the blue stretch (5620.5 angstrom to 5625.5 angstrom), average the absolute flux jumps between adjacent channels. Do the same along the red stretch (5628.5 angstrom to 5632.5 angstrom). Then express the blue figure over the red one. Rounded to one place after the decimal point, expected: 1.9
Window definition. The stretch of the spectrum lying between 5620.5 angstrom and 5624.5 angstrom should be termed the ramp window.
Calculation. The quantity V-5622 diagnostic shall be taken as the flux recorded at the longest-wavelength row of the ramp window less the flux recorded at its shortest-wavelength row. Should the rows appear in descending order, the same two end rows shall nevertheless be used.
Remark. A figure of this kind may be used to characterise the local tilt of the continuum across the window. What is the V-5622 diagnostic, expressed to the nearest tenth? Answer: 3.2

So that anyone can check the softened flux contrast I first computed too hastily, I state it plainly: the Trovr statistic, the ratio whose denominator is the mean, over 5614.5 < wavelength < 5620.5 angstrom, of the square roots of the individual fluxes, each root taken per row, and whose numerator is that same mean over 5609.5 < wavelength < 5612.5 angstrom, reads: 1.03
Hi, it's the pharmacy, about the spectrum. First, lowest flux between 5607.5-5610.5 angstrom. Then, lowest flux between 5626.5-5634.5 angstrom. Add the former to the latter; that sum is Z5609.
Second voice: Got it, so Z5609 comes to 36.8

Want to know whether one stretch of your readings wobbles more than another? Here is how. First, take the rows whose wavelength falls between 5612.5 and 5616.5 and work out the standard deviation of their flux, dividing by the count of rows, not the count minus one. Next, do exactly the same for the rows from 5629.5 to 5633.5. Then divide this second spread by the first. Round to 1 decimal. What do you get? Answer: 1.4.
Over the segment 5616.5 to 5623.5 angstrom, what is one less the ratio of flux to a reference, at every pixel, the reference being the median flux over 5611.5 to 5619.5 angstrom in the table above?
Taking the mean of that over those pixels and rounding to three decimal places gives 0.009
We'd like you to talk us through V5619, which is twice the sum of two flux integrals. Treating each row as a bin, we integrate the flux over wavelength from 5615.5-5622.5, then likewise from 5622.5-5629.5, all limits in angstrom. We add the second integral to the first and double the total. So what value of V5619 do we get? 579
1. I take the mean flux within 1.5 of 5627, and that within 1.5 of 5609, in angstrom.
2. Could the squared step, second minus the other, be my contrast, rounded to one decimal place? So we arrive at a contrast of 1.3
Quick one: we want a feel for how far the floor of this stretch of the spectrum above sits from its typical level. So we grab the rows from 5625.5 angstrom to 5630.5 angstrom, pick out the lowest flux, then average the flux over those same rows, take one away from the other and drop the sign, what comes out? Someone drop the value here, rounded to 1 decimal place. 1.8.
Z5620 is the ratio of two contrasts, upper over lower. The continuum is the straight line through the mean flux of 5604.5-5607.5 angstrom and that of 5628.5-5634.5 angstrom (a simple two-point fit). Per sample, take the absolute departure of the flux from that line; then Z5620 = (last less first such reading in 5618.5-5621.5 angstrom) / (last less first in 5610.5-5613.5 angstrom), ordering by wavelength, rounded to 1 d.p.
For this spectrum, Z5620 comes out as 1.2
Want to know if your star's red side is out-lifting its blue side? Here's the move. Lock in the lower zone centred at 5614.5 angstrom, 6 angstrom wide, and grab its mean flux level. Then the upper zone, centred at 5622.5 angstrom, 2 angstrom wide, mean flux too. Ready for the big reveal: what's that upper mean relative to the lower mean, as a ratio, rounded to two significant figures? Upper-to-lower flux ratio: 0.96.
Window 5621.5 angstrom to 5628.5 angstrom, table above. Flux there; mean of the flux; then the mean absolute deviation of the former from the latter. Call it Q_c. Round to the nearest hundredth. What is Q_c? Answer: 1.45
